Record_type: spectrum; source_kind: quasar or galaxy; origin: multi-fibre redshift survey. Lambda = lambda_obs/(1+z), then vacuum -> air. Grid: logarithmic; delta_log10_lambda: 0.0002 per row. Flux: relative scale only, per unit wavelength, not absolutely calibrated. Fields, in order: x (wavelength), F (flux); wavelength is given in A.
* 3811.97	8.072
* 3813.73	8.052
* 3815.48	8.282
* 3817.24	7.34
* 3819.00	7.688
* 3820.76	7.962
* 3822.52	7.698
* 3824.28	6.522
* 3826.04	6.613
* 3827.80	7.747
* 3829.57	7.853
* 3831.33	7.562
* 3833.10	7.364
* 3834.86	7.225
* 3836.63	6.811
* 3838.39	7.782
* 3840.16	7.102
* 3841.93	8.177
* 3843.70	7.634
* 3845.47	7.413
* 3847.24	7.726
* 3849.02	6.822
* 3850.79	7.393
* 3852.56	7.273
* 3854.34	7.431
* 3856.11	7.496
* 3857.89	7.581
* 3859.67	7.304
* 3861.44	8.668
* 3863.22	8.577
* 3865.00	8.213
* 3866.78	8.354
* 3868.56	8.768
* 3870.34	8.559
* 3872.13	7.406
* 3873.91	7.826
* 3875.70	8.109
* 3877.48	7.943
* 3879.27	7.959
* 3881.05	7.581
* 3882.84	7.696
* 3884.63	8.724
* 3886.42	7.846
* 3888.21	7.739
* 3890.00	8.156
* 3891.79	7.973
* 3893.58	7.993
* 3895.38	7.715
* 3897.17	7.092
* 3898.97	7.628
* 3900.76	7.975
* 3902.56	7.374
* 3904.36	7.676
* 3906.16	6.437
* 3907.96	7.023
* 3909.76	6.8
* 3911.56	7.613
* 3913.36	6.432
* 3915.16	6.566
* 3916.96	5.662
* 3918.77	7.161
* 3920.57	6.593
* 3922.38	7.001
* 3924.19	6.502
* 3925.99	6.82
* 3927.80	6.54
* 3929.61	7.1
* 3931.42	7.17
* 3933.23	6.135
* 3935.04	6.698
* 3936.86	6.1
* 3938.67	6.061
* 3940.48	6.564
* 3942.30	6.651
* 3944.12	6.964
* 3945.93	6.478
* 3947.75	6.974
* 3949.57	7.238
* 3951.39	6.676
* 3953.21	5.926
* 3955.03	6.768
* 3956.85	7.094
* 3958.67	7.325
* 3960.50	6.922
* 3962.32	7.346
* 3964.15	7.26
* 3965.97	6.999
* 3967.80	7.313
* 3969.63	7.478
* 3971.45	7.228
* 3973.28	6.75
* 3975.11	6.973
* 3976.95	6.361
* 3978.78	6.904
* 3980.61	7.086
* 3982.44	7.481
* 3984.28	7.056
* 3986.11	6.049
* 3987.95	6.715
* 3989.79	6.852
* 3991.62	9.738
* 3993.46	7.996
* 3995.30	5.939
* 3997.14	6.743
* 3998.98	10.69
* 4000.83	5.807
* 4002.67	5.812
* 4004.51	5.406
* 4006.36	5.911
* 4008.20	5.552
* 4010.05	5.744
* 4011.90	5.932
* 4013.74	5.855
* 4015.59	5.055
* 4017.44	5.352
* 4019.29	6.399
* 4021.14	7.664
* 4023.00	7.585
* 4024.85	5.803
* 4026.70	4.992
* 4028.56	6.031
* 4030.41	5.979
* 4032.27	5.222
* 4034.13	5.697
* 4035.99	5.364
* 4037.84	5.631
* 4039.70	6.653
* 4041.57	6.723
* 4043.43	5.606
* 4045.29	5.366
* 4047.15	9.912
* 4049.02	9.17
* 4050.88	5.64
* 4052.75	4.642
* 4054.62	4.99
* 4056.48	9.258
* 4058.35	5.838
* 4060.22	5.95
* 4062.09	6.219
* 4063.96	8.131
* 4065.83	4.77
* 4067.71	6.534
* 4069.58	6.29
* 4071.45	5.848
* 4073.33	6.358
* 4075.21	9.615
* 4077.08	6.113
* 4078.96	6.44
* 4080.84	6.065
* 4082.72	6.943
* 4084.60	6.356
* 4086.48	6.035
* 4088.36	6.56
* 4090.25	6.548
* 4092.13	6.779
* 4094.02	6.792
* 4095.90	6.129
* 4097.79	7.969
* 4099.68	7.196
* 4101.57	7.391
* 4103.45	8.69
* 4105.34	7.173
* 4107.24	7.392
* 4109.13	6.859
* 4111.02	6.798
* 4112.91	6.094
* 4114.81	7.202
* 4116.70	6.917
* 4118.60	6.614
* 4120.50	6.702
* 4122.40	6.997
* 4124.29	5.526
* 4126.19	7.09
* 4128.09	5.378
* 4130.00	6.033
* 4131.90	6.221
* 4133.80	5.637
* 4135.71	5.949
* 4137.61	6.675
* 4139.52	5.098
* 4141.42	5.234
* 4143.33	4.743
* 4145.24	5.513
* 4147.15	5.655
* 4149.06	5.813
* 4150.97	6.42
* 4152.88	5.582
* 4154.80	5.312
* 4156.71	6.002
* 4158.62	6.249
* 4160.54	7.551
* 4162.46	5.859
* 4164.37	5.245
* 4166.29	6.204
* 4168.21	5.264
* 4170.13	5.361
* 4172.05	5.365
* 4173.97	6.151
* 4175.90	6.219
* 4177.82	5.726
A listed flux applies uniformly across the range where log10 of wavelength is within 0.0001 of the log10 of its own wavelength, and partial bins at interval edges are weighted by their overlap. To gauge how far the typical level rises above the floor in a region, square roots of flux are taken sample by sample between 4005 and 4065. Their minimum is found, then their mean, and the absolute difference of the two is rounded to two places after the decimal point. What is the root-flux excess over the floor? 0.33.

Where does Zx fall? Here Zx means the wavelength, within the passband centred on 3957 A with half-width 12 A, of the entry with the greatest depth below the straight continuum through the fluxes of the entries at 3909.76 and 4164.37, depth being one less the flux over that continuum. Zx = 3953.21 A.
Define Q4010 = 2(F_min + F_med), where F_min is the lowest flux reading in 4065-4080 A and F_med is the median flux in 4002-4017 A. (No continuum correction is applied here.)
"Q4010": 21.1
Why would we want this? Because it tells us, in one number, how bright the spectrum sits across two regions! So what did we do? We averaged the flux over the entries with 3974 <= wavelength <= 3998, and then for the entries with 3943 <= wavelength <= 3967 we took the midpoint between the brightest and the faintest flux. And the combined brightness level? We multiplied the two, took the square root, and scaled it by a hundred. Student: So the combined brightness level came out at 685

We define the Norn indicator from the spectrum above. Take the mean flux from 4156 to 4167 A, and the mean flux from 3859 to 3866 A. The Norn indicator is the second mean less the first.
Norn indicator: 2.0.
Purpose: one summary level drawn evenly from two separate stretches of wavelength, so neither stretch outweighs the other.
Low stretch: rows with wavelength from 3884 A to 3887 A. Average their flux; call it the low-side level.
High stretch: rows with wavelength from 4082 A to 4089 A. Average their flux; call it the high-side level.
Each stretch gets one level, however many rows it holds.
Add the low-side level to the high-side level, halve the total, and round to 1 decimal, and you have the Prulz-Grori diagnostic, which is 7.4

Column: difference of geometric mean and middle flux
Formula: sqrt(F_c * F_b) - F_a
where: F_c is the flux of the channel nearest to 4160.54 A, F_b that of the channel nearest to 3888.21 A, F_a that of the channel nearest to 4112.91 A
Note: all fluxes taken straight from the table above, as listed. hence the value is 1.6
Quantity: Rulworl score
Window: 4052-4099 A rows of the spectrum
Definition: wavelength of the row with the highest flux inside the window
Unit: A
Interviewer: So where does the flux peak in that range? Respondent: 4075.21 A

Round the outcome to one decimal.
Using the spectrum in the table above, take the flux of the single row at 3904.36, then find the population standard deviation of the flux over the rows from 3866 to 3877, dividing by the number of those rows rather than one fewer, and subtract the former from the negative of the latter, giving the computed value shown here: -8.1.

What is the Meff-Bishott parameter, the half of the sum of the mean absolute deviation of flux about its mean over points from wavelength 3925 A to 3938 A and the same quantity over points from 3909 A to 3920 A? 0.41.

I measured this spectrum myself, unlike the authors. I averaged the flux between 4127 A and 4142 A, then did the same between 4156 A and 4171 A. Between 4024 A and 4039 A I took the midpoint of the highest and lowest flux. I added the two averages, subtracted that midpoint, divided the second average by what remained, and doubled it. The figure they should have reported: 1.9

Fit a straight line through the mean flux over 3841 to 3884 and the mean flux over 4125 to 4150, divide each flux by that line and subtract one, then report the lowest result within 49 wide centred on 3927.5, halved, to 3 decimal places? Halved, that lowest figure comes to -0.119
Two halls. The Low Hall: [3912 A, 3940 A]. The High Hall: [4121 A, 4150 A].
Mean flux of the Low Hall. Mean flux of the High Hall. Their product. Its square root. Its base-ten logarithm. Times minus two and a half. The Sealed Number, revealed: -1.98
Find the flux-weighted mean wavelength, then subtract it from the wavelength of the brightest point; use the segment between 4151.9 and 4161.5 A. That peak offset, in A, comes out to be 3.5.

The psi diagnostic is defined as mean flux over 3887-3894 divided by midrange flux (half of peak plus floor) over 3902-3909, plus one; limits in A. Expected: 2.129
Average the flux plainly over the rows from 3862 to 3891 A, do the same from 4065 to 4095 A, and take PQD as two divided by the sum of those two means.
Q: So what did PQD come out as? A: 0.137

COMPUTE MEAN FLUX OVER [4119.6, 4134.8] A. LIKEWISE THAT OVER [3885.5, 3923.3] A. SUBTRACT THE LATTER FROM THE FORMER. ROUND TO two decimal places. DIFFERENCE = -1.06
